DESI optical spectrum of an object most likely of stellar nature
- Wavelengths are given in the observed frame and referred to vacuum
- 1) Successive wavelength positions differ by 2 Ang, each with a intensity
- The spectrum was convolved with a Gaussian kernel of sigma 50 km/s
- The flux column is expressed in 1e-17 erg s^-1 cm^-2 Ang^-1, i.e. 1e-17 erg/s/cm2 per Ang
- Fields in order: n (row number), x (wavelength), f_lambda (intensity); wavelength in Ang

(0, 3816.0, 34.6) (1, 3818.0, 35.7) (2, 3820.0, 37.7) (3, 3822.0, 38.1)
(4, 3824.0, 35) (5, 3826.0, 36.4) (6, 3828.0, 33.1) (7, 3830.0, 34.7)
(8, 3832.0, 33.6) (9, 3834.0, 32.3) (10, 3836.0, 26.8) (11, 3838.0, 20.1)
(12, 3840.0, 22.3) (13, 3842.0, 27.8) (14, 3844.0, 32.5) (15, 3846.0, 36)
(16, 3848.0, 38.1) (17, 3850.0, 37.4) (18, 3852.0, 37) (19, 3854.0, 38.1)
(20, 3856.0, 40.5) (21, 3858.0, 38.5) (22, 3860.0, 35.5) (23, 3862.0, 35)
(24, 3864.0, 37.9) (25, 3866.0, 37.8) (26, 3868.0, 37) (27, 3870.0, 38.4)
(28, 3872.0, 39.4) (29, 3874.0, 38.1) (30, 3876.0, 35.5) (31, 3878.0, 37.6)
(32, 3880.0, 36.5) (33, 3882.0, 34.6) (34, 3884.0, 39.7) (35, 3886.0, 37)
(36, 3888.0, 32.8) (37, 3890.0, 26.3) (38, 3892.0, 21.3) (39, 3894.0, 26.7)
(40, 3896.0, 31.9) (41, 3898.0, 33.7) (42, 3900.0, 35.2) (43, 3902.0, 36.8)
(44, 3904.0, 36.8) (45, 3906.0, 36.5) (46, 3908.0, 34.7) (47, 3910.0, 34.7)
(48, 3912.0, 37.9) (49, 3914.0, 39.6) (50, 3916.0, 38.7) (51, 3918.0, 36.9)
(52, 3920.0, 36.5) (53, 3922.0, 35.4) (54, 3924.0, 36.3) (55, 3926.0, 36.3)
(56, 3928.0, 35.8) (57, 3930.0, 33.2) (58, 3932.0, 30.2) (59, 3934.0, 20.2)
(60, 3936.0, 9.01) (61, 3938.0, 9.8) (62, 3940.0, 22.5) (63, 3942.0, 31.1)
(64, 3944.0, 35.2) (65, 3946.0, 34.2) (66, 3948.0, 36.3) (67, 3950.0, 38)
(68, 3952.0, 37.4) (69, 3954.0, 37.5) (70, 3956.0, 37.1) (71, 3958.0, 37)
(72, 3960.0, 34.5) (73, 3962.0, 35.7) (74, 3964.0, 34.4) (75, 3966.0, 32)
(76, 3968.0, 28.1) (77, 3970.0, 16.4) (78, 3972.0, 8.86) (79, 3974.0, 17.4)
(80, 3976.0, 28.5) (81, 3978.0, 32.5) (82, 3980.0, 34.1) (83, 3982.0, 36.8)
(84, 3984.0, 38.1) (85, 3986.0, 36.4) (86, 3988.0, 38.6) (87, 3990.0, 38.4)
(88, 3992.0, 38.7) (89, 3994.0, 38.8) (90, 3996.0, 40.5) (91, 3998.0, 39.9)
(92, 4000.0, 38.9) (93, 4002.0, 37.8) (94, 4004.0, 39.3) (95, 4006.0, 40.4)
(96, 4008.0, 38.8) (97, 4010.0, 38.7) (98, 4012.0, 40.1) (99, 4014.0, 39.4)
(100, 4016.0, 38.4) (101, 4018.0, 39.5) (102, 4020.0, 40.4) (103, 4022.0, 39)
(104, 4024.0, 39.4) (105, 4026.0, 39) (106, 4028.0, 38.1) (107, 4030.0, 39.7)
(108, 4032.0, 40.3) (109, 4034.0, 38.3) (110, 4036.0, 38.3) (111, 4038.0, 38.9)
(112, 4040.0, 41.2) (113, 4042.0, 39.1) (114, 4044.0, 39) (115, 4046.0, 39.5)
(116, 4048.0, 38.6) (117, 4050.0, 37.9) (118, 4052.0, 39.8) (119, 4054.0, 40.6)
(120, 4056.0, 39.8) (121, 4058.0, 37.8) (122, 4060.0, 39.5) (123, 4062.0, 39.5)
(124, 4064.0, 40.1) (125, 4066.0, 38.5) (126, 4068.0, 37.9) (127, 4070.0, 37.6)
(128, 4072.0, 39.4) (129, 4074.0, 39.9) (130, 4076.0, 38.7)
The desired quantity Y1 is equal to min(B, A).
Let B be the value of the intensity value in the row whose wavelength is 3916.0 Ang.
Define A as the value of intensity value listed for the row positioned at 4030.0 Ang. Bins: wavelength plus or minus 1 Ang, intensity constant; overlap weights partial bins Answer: 38.7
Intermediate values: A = 39.7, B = 38.7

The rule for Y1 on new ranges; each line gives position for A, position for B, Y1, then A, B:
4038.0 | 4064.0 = 38.9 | 38.9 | 40.1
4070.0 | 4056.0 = 37.6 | 37.6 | 39.8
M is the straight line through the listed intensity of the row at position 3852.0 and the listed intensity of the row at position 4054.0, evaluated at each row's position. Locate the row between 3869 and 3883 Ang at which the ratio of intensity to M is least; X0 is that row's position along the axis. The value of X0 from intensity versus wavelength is 3882.0 Ang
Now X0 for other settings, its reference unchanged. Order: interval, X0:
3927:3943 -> 3936.0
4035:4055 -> 4050.0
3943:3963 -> 3946.0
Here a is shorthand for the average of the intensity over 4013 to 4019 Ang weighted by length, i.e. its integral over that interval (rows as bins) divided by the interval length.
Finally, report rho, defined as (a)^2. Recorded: 1529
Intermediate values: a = 39.1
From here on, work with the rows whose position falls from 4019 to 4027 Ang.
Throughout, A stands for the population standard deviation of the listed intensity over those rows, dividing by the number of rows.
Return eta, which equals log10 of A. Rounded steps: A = 0.6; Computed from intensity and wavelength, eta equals -0.2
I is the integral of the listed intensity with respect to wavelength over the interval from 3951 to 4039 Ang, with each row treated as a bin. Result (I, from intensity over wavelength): 3161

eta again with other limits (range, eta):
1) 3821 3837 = 0.5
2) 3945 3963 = 0.1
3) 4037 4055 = 0.0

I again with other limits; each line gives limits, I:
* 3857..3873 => 599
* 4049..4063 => 550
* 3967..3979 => 264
